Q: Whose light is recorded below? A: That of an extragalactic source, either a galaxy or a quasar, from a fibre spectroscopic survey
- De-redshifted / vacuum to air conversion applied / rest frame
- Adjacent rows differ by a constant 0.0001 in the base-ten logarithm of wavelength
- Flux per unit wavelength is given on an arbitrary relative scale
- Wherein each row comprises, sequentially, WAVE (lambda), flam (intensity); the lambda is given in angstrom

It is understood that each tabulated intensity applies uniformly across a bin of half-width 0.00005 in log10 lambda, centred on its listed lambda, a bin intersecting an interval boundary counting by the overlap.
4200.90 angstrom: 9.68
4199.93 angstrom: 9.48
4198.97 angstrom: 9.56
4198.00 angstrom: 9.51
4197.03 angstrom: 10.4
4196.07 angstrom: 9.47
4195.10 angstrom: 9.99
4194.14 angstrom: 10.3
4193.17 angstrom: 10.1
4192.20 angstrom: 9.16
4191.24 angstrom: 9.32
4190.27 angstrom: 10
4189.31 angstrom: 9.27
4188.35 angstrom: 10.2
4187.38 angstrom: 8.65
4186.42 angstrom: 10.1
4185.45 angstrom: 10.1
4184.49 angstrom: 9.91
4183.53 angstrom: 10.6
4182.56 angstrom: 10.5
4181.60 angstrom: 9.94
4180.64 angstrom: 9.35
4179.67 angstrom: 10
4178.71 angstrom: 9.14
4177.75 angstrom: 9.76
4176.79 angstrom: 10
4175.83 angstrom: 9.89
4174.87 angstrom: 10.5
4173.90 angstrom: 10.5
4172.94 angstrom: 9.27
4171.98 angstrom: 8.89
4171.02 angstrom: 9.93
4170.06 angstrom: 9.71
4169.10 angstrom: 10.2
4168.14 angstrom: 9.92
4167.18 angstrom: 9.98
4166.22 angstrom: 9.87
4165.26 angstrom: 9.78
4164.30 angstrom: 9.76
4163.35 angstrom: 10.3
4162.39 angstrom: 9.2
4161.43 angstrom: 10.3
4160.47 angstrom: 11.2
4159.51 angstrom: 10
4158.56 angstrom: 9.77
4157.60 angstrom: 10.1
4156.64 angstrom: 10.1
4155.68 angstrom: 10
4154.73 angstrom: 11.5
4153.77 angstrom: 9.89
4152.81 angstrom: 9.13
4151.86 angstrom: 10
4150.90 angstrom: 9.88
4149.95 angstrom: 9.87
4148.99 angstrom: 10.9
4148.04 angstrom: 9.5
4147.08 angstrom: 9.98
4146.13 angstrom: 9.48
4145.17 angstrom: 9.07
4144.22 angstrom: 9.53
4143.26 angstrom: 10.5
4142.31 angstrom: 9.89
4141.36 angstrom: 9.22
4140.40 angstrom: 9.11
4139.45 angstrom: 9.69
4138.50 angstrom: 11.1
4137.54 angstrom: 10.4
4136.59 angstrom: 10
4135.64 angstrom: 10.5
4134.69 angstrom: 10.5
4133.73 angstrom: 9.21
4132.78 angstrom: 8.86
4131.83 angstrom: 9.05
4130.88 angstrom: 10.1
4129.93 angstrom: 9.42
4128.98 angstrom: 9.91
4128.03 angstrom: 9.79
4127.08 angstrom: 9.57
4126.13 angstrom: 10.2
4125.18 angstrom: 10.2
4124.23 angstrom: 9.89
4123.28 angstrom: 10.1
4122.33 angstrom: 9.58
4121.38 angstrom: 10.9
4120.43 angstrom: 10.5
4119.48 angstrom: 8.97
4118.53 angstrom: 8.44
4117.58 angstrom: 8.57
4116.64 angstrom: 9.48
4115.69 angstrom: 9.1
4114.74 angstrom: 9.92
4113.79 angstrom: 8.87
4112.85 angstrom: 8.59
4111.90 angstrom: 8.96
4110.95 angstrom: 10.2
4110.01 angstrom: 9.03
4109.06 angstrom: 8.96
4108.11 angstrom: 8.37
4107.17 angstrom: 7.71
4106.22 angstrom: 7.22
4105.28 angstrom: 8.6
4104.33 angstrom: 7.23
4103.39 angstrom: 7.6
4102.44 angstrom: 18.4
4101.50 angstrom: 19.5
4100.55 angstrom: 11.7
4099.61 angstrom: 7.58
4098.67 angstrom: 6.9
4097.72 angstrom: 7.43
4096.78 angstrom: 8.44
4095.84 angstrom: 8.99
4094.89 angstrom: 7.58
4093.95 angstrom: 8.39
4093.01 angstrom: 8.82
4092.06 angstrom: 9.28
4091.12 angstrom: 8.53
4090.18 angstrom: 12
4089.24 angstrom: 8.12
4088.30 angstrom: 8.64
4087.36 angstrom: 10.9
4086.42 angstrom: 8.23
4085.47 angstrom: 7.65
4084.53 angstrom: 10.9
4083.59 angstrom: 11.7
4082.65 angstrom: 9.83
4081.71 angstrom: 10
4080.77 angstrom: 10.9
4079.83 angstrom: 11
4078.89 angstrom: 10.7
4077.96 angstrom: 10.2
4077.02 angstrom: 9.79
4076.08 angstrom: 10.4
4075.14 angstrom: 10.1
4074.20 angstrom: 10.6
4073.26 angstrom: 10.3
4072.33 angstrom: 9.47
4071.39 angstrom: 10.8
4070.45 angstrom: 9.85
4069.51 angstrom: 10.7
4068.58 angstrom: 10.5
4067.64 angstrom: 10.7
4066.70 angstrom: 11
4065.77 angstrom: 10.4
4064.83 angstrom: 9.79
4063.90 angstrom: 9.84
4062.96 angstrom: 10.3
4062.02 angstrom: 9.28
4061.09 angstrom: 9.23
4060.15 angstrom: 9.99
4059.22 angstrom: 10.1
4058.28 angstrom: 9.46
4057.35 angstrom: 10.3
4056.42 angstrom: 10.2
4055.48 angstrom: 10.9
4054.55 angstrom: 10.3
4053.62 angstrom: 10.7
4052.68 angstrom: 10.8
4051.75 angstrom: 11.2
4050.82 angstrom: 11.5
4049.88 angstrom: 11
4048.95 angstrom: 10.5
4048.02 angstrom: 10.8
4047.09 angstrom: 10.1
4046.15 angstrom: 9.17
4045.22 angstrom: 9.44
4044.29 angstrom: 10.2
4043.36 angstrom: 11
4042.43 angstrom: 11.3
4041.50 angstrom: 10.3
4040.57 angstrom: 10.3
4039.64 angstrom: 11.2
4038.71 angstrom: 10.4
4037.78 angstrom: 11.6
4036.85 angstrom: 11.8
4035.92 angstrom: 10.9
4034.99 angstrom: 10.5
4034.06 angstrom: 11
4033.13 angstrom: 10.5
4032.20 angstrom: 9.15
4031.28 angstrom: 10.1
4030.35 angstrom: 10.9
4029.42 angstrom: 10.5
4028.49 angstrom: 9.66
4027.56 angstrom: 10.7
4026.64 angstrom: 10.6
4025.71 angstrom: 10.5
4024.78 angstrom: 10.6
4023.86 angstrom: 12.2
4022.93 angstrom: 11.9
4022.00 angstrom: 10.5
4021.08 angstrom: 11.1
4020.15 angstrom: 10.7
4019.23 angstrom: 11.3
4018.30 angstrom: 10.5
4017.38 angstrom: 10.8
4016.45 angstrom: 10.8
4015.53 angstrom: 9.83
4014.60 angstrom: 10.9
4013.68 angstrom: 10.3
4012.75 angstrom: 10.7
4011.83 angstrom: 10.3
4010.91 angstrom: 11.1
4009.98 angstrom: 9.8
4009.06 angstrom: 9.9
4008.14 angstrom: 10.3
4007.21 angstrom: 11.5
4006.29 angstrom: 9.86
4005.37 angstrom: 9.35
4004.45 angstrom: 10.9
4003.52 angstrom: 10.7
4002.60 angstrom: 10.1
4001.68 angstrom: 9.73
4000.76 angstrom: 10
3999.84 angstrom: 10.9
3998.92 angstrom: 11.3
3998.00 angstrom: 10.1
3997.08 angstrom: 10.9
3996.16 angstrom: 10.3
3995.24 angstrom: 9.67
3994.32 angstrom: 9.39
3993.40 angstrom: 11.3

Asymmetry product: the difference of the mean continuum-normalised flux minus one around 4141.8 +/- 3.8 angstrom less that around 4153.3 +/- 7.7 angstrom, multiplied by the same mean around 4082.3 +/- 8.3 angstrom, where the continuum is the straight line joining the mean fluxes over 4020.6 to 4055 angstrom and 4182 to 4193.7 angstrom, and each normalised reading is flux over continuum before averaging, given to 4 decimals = 0.0012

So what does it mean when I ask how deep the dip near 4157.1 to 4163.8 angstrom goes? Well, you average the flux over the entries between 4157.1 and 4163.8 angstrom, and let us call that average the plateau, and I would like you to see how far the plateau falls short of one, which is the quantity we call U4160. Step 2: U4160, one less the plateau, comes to -9.1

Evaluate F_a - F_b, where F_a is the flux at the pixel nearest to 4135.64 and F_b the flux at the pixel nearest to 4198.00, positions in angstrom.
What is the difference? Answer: 1.0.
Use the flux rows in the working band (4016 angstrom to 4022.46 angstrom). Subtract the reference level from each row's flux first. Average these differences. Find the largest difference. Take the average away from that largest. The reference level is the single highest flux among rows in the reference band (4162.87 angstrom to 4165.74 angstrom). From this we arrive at 0.49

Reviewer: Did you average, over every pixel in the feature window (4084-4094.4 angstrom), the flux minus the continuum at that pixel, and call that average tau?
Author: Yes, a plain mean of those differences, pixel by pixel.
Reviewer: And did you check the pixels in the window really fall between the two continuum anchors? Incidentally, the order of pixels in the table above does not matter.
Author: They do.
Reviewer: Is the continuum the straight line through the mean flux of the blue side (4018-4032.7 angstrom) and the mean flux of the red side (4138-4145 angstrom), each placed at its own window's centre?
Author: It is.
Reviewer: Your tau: -1.0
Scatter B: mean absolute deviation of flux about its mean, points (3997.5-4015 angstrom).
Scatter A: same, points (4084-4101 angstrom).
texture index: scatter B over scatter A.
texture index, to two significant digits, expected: 0.43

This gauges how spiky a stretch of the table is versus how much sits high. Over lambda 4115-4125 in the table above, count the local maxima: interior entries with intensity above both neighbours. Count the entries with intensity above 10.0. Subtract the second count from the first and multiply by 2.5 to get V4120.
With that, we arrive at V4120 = 0.0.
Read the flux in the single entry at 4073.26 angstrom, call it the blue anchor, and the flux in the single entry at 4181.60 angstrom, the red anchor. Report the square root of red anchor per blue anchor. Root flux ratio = 0.98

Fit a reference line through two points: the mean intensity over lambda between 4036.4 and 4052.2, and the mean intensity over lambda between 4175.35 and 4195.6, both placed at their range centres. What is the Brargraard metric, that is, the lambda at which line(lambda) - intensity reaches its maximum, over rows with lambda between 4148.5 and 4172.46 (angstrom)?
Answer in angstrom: 4171.98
